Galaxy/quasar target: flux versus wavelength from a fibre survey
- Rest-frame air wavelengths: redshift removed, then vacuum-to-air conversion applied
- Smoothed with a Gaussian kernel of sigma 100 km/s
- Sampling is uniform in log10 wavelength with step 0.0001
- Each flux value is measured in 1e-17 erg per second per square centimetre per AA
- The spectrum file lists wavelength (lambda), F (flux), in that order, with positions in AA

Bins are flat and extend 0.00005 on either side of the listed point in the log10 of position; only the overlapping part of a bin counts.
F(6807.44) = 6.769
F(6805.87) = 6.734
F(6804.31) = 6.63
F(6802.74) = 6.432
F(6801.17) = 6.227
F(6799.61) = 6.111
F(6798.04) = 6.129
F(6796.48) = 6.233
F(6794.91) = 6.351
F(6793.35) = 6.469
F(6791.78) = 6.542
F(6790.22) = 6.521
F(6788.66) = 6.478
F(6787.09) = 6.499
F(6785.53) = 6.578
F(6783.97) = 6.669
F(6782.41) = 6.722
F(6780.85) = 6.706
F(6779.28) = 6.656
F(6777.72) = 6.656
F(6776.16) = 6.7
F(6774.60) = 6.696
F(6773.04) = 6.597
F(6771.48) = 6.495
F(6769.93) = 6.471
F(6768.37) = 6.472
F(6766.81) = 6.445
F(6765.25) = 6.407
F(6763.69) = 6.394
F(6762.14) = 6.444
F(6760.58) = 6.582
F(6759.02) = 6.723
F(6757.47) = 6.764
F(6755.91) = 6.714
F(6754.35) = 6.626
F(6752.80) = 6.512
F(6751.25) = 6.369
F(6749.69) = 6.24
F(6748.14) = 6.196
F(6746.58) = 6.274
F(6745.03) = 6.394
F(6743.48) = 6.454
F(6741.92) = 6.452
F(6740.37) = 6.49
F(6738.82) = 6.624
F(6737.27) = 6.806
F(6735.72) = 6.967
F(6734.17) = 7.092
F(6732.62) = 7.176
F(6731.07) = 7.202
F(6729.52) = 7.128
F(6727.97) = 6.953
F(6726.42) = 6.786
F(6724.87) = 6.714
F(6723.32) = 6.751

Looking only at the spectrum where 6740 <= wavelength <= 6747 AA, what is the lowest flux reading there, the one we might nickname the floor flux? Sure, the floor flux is 6.274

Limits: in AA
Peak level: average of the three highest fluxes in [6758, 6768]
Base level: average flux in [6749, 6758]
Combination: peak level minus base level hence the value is 0.05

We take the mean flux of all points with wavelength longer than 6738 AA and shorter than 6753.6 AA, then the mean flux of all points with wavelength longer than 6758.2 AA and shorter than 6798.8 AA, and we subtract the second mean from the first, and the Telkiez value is -0.1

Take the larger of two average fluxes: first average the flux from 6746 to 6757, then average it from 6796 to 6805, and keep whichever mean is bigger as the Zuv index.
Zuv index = 6.4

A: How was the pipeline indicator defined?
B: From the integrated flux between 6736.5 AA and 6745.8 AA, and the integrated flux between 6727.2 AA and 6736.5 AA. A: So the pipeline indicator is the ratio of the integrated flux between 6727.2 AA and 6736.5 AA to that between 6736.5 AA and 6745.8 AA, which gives 1.08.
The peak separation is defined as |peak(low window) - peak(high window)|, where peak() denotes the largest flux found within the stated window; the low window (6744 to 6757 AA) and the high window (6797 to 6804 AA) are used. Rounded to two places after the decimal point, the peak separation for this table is 0.28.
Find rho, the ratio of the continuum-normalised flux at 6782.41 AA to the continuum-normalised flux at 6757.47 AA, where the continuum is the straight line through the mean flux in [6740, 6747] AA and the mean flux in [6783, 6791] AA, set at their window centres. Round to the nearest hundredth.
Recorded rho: 0.98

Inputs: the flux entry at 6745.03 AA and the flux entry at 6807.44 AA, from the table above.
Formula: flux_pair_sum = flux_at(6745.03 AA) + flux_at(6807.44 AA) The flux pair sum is 13.2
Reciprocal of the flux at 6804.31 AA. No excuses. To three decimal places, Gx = 0.151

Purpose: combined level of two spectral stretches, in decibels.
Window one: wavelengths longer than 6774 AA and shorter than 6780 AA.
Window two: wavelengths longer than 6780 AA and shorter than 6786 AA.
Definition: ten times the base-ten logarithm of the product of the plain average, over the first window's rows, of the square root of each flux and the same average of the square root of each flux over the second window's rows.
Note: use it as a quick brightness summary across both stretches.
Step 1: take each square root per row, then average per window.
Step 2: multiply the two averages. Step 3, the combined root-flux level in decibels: 8.24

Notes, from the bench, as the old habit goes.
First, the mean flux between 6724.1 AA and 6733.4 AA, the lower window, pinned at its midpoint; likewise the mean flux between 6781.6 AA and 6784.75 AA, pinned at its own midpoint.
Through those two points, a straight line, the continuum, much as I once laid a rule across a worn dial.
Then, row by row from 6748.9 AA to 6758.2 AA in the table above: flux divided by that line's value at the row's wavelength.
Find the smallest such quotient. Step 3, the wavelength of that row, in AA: 6749.69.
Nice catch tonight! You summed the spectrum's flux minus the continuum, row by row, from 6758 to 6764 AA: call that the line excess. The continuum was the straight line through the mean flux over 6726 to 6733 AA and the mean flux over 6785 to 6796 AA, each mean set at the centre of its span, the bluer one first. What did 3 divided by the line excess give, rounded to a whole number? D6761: -3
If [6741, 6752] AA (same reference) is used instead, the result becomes -1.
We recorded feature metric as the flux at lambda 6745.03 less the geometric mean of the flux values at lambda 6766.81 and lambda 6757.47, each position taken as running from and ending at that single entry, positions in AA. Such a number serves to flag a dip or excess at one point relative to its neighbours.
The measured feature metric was -0.21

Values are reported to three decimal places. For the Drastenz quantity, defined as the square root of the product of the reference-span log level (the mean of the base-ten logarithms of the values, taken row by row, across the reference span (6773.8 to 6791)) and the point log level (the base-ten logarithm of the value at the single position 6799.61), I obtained 0.803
